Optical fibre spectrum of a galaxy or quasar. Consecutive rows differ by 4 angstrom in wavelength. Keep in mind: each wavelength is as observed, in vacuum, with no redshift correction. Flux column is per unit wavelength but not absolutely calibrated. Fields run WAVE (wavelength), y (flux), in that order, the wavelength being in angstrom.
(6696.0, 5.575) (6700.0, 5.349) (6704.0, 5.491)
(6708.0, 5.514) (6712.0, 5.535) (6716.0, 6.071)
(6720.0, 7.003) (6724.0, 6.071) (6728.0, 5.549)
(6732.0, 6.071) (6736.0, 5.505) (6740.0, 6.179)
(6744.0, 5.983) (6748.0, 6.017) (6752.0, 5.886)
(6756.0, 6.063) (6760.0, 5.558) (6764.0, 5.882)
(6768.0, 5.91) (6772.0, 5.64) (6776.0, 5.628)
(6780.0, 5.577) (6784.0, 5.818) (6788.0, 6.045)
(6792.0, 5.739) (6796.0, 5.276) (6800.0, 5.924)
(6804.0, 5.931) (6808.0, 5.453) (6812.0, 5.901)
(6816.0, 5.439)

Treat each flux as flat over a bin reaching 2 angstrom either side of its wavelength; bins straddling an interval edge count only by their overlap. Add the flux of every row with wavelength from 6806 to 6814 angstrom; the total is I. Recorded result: 11.35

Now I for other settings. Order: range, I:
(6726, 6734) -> 11.62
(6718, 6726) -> 13.07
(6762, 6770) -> 11.79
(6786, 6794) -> 11.78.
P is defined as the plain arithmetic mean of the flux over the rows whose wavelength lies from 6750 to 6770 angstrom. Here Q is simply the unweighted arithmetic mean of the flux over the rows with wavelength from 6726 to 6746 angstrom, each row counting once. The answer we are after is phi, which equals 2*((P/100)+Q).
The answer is 11.8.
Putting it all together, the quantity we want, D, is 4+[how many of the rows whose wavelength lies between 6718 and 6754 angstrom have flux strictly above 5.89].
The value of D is 10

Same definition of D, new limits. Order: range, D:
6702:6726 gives 7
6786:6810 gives 7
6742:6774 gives 8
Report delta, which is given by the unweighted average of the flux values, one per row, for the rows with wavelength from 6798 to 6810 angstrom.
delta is 5.77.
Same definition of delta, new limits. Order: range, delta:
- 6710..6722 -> 6.20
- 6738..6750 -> 6.06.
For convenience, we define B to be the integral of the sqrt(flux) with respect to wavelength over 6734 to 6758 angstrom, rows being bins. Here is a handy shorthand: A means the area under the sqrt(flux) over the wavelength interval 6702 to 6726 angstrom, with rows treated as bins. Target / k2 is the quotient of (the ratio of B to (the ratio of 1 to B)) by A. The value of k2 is 58.5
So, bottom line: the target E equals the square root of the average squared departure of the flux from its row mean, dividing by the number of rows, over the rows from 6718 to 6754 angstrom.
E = 0.41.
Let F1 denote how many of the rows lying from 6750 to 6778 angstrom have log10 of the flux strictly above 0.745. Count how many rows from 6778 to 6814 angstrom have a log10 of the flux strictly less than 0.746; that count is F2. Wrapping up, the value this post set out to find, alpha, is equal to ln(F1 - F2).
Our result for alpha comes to 1.4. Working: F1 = 6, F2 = 2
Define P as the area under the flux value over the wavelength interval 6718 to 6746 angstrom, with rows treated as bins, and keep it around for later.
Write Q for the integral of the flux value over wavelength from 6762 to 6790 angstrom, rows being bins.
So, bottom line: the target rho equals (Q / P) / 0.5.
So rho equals 1.9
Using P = 169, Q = 162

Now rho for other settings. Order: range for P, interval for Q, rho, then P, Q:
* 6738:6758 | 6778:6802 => 2.3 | 121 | 138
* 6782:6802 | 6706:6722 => 1.7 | 115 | 96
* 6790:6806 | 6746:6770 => 3.1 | 91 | 141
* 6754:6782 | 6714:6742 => 2.1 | 161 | 170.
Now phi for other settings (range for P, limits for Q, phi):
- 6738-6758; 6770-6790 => 11.6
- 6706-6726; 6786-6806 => 11.7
